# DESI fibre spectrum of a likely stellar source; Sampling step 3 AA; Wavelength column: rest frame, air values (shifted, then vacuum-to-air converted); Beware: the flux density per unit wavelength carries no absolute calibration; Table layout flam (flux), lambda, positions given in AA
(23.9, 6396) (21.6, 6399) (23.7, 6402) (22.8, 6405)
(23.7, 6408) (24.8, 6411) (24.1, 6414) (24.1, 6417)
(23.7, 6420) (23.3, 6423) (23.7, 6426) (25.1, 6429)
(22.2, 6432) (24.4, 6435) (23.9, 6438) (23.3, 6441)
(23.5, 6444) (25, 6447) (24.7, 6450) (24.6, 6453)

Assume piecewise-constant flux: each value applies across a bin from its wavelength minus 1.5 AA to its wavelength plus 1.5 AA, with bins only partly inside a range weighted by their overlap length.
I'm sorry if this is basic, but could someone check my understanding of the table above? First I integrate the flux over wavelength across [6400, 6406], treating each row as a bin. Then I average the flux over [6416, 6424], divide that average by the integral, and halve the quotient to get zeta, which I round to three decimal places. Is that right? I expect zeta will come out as 0.085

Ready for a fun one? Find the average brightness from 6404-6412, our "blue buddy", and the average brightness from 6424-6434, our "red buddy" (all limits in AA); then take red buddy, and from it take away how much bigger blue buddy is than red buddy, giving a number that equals 23.6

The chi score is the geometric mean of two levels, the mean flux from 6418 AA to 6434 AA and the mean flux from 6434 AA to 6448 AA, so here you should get 23.8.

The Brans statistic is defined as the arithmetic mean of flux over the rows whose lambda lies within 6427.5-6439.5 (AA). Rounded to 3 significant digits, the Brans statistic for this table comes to 23.9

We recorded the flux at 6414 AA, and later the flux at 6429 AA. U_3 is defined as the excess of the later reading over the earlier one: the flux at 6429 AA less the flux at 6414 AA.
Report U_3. 1.0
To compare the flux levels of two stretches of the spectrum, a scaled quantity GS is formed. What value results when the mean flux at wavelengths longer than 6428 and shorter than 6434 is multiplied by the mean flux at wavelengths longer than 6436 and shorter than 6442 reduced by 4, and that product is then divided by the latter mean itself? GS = 19.6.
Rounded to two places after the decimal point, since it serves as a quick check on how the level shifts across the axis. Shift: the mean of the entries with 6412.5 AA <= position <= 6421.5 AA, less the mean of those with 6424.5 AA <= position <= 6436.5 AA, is 0.12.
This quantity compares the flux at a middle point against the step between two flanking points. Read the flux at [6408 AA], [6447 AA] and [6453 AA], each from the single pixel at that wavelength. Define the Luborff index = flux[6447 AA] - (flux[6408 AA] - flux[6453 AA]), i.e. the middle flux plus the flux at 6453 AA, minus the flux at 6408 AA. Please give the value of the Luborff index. 25.9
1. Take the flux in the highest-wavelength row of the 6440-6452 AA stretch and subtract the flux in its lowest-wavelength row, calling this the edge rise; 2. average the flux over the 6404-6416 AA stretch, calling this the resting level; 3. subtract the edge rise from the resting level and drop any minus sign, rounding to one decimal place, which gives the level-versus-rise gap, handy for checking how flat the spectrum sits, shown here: 22.5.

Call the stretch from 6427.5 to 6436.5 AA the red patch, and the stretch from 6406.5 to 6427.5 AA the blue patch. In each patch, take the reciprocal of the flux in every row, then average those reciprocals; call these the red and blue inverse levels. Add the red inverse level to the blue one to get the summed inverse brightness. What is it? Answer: 0.0838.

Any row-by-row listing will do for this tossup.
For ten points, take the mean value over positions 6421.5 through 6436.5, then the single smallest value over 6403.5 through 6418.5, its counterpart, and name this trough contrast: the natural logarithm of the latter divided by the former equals -0.040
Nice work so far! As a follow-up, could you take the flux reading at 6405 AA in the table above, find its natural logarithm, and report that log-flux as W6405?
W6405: 3.13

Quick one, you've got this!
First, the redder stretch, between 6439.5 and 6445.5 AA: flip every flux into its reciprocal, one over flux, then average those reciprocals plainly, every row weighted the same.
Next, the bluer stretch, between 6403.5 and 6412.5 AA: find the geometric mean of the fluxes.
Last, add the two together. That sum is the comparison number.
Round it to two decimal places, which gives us 23.80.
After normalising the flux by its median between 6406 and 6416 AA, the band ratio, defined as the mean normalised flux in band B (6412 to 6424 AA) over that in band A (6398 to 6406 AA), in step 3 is 1.05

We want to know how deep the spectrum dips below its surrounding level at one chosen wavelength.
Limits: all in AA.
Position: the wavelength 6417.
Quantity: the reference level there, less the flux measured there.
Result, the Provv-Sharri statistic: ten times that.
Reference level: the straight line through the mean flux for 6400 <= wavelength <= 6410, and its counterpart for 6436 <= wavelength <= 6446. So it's -6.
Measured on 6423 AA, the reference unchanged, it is 2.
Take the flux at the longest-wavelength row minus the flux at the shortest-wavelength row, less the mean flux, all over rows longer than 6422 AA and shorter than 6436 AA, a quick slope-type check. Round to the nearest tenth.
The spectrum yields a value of -22.6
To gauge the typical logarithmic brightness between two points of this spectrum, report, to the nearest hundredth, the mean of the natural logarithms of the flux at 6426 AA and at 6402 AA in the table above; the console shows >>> 3.17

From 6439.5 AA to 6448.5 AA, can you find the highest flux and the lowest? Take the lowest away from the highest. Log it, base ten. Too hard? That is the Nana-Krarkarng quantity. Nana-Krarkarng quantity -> 0.23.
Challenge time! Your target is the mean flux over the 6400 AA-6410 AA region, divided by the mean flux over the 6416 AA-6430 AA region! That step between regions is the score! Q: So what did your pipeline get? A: 0.98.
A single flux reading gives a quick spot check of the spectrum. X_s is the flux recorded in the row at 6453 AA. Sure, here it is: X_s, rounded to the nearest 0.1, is 24.6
